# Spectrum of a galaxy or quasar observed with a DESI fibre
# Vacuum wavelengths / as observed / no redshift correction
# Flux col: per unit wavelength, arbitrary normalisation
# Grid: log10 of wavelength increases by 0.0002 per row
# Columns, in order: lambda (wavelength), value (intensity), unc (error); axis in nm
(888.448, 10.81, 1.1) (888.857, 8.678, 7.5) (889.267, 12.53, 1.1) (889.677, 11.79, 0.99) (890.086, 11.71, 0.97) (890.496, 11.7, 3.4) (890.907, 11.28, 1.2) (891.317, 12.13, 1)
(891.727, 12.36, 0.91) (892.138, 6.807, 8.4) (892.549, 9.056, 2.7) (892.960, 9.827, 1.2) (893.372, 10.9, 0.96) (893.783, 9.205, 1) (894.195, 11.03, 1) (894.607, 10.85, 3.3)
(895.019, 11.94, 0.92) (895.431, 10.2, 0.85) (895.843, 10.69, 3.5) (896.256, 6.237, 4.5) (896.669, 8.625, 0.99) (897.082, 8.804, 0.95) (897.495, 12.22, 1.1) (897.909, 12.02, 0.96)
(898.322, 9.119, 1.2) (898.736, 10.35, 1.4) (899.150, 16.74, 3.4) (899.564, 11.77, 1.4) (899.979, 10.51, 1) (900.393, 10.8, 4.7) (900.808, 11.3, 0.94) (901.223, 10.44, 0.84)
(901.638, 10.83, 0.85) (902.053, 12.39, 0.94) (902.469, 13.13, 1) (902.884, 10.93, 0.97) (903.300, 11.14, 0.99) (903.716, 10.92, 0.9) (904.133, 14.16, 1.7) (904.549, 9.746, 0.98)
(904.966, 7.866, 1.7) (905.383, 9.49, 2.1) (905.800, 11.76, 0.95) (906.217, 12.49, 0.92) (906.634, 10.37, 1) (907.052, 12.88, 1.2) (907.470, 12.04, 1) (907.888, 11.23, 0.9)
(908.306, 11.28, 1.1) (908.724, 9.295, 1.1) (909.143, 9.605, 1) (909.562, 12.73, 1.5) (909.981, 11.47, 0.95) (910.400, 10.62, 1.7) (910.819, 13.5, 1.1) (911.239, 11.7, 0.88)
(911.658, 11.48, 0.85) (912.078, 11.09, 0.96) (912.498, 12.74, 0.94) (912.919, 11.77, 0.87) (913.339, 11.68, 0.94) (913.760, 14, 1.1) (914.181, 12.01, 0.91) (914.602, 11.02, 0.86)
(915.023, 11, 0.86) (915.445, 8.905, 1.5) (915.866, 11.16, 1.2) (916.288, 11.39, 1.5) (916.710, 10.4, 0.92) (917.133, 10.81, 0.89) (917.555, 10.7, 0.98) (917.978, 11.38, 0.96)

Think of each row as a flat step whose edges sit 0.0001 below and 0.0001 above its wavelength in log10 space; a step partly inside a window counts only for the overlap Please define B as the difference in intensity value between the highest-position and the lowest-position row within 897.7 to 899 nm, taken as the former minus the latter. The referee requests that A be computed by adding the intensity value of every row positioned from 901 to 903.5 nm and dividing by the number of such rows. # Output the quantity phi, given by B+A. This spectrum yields 9.8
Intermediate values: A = 11.5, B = -1.7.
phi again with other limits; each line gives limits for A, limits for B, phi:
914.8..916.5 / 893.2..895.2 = 11.7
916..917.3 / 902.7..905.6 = 9.4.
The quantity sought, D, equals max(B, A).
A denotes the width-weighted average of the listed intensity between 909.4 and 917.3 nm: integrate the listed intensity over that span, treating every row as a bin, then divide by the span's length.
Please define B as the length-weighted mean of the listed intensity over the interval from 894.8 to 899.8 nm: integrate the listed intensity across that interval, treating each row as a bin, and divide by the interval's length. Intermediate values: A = 11.5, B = 10.7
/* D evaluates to 11.5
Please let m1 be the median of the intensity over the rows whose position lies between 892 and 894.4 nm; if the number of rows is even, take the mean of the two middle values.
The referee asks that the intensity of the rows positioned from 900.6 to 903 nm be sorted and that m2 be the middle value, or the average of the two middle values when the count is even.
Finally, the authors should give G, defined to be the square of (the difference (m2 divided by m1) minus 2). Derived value 0.69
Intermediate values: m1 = 9.5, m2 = 11.1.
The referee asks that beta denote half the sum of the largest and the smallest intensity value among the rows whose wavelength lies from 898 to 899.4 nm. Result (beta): 12.9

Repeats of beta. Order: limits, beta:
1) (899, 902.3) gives 13.6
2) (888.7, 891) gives 10.6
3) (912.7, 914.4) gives 12.8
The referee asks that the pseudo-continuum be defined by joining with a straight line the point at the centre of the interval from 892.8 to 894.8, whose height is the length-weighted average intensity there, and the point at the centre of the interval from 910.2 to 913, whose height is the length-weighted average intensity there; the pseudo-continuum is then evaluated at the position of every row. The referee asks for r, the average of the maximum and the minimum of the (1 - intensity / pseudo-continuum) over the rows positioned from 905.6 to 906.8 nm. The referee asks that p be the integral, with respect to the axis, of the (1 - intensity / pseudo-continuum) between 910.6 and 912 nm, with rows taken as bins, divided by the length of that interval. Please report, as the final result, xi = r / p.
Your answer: 0.0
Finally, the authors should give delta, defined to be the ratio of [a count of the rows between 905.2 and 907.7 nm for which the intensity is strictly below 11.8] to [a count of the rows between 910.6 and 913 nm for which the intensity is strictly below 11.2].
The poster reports 3.0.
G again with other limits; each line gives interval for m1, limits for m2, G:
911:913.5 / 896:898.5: 1.52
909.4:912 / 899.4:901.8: 1.14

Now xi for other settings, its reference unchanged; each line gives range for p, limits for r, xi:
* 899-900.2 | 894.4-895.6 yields 0.3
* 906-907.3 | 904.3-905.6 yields -5.3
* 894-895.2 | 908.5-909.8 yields -0.7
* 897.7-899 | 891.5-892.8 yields -27.1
